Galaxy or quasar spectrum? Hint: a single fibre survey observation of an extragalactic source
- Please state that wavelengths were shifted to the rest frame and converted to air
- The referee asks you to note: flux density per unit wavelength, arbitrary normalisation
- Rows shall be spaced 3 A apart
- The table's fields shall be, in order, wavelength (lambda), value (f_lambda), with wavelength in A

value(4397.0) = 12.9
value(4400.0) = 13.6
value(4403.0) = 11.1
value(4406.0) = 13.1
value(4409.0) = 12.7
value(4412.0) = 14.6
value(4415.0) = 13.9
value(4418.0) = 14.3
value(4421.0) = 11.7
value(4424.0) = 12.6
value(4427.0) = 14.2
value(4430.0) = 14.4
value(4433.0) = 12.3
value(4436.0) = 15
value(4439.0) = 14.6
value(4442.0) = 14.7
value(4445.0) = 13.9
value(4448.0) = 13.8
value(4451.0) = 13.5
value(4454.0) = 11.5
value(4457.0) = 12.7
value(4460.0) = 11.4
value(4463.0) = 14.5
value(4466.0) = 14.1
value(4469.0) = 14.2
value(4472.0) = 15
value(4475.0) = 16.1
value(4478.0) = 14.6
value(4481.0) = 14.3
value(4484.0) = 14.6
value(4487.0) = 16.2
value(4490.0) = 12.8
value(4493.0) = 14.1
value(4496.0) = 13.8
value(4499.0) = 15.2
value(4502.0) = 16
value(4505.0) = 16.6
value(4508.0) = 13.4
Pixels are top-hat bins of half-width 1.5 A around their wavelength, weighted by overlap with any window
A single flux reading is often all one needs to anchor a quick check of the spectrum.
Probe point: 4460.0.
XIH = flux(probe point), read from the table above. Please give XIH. 11.4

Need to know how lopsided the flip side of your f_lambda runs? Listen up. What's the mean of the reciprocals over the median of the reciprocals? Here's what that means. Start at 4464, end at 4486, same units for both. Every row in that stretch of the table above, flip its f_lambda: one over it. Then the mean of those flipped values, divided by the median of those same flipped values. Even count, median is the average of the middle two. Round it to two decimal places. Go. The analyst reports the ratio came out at 0.99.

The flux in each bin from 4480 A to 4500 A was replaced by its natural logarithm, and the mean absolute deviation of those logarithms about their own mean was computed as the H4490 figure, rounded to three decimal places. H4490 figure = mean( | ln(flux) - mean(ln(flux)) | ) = 0.053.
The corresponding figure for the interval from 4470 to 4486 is 0.033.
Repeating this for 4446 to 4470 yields 0.079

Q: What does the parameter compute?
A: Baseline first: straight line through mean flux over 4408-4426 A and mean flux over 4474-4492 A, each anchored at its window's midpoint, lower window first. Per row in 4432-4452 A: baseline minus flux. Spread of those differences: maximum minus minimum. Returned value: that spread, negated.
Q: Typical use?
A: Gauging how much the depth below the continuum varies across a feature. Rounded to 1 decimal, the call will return -2.6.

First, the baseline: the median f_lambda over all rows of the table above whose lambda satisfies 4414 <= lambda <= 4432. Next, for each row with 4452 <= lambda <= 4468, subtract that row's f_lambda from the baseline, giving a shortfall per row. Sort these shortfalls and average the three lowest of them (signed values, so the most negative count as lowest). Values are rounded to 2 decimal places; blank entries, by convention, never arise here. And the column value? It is 0.28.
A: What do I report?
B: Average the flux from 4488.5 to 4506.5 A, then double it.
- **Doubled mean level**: 29.5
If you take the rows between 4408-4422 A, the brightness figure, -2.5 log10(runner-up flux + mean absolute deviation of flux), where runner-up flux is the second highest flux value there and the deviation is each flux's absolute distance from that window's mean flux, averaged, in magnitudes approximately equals -2.961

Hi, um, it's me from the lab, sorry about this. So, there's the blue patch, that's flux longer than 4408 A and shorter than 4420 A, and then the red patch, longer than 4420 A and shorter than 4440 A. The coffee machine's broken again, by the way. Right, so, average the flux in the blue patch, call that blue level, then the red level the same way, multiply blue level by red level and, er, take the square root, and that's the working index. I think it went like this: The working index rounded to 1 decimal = 13.7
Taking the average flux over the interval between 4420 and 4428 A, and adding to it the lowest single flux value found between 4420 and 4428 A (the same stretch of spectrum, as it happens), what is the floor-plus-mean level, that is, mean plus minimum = 24.5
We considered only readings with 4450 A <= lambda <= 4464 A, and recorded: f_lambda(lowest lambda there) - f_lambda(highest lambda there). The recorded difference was -1.0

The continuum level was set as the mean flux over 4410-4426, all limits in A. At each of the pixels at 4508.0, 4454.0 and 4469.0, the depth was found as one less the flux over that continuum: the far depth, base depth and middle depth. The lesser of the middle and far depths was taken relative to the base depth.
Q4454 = -0.4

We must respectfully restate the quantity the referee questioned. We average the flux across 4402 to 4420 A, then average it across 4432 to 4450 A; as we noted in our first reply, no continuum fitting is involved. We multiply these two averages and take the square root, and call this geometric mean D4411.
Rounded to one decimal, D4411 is 13.7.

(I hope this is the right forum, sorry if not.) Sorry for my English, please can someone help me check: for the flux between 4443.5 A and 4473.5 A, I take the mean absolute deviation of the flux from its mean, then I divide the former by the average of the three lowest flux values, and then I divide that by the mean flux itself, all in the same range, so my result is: 0.0060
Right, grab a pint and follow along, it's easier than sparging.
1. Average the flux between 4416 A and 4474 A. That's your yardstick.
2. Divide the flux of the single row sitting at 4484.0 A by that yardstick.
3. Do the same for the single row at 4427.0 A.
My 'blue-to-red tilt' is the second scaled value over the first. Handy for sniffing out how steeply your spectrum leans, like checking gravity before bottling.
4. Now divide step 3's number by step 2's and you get 0.97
